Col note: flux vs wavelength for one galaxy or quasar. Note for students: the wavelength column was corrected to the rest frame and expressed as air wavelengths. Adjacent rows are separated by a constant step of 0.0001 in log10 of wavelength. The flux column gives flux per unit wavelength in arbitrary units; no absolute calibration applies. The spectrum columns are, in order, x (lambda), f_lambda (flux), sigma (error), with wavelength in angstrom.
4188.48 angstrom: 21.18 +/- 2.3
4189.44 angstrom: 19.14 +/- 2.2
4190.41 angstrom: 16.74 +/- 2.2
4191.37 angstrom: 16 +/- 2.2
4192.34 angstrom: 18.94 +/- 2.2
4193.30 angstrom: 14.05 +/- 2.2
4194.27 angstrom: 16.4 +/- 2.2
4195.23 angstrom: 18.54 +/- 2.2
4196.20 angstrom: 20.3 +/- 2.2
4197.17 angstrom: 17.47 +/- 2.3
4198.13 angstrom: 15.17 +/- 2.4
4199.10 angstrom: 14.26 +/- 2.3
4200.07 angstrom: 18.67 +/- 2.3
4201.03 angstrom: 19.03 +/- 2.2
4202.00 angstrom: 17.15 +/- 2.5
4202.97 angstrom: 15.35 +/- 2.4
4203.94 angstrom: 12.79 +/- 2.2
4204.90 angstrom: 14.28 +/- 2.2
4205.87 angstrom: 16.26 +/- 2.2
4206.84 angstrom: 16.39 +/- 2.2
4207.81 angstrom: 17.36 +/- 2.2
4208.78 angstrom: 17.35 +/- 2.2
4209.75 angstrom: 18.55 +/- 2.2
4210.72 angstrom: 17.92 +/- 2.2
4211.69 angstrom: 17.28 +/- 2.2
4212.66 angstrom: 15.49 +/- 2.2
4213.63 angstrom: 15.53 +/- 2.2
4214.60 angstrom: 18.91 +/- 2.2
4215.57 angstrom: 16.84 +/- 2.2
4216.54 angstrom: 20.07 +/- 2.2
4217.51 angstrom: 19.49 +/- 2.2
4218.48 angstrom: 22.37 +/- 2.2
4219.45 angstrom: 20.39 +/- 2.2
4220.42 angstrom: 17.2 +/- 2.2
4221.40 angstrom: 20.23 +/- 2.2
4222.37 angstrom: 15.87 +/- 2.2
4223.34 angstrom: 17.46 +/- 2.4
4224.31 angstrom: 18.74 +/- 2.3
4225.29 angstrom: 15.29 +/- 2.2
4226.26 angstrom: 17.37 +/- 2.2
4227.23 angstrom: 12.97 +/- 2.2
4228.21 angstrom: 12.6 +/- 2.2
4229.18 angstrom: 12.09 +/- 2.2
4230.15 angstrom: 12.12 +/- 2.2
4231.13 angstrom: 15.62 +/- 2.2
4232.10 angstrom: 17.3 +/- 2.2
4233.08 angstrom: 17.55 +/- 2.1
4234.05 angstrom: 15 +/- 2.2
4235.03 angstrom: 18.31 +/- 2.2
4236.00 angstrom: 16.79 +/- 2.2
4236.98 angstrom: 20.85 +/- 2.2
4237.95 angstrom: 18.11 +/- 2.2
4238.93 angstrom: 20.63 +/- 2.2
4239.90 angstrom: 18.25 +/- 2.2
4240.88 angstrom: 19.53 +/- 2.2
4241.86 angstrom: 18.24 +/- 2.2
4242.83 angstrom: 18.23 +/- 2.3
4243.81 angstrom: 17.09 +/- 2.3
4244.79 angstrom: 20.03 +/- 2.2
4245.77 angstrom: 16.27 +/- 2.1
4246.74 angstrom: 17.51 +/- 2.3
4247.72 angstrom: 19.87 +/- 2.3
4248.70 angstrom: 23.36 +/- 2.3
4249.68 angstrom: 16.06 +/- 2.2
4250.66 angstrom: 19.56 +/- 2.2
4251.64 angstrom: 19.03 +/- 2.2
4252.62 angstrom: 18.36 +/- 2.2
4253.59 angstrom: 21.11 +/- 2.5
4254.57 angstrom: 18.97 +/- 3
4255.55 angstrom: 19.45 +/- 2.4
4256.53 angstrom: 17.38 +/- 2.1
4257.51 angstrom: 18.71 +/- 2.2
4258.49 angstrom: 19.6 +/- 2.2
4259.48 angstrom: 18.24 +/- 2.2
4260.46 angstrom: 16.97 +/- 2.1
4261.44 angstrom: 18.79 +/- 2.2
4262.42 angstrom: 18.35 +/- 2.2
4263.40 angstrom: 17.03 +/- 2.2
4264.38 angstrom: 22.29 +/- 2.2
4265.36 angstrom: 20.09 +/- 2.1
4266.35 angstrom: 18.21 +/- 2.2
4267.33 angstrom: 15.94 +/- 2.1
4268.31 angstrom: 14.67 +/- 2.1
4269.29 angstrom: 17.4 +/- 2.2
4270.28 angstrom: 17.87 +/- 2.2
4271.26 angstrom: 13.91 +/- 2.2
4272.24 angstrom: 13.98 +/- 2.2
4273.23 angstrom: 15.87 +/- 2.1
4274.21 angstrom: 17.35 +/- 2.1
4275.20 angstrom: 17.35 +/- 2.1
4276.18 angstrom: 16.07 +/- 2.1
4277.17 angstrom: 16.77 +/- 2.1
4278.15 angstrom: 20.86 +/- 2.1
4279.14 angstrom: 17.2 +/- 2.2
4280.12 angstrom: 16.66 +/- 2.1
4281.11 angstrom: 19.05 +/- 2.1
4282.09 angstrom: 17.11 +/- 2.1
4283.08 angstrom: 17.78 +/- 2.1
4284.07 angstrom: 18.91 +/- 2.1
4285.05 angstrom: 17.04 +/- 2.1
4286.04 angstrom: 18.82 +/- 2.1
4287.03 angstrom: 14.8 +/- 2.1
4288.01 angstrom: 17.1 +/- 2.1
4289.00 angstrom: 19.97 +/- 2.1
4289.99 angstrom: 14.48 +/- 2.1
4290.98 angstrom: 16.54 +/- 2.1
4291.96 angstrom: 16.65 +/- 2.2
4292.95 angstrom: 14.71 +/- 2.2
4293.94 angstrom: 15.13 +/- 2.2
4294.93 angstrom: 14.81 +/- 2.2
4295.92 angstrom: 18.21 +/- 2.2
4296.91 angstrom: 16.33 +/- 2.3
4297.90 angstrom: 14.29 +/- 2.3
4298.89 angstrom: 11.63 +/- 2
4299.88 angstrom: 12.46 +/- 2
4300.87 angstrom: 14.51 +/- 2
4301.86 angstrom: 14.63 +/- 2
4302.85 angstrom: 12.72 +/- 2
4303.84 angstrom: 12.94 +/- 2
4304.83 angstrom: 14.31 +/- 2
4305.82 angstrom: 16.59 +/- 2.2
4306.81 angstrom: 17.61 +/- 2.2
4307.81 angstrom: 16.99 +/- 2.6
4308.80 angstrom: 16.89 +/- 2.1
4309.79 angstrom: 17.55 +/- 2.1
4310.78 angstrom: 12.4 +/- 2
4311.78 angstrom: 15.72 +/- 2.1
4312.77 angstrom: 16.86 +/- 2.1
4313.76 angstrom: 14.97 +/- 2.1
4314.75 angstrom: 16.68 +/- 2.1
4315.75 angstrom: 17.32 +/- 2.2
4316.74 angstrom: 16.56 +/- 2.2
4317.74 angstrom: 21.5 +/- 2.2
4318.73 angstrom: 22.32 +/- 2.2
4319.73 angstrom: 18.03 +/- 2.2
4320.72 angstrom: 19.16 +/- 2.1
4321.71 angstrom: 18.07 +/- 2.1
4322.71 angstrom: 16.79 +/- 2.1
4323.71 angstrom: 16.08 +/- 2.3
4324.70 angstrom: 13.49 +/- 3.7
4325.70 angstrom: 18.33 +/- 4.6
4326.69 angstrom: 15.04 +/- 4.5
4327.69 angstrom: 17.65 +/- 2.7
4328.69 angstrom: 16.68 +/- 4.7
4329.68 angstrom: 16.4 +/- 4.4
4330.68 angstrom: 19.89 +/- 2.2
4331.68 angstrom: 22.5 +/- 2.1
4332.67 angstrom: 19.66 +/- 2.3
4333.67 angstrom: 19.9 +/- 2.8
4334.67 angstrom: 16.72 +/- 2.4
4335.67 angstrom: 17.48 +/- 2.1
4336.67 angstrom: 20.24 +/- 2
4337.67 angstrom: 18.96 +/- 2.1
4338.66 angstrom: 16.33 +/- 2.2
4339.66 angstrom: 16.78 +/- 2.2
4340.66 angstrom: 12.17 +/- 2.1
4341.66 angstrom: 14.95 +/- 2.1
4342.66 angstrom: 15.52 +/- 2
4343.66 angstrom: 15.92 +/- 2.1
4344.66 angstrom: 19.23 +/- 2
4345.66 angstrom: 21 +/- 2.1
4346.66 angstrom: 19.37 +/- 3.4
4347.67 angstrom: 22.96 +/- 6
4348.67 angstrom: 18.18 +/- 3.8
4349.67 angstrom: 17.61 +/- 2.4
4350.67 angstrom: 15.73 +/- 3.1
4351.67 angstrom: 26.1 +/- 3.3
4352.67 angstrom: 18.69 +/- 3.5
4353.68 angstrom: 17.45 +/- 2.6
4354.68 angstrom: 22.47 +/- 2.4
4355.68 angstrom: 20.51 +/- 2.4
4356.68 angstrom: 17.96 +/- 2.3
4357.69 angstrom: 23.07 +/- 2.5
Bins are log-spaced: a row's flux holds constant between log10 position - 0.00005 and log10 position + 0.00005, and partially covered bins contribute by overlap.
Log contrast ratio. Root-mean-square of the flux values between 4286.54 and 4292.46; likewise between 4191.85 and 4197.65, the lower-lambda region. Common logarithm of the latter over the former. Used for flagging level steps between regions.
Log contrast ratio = 0.03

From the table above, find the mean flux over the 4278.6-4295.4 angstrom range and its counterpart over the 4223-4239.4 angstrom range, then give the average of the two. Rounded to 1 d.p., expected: 16.6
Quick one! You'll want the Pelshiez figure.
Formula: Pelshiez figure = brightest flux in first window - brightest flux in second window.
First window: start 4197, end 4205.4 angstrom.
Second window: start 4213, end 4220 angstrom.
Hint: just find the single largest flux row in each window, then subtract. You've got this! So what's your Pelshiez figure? -3.3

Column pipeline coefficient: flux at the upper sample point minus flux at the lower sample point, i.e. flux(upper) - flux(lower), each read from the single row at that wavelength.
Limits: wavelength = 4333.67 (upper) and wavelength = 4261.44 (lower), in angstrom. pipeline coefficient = 1.1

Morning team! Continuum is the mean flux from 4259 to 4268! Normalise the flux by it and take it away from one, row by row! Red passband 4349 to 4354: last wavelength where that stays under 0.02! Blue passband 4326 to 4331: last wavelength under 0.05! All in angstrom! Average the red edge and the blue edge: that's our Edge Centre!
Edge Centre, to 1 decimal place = 4341.7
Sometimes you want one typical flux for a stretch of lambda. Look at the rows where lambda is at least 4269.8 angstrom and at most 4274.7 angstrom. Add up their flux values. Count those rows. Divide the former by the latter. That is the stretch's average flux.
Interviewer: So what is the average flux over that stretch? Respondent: 15.8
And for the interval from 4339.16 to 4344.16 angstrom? 15.1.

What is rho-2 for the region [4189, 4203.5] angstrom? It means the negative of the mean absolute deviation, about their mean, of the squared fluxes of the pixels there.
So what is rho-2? -55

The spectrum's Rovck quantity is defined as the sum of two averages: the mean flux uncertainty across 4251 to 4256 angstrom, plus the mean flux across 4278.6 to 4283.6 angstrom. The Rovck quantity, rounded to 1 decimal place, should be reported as 20.0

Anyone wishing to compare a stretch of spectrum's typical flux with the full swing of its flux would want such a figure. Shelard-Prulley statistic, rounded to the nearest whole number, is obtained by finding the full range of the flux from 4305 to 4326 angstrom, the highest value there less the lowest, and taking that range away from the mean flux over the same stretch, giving 7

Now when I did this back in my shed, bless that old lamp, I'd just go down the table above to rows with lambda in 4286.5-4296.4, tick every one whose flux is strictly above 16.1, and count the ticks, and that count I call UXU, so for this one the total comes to 5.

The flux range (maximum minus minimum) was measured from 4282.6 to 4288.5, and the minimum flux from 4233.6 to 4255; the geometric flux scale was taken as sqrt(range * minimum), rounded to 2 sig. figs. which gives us 7.9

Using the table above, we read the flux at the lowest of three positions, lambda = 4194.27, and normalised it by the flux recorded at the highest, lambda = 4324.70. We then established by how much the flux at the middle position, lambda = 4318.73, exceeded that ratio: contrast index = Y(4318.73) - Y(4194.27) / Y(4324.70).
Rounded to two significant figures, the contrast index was 21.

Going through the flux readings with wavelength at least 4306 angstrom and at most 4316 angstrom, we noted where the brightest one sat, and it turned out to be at 4306.81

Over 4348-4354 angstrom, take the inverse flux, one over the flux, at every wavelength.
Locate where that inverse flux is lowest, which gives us 4351.67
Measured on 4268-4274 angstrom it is 4270.28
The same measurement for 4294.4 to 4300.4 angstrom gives 4295.92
